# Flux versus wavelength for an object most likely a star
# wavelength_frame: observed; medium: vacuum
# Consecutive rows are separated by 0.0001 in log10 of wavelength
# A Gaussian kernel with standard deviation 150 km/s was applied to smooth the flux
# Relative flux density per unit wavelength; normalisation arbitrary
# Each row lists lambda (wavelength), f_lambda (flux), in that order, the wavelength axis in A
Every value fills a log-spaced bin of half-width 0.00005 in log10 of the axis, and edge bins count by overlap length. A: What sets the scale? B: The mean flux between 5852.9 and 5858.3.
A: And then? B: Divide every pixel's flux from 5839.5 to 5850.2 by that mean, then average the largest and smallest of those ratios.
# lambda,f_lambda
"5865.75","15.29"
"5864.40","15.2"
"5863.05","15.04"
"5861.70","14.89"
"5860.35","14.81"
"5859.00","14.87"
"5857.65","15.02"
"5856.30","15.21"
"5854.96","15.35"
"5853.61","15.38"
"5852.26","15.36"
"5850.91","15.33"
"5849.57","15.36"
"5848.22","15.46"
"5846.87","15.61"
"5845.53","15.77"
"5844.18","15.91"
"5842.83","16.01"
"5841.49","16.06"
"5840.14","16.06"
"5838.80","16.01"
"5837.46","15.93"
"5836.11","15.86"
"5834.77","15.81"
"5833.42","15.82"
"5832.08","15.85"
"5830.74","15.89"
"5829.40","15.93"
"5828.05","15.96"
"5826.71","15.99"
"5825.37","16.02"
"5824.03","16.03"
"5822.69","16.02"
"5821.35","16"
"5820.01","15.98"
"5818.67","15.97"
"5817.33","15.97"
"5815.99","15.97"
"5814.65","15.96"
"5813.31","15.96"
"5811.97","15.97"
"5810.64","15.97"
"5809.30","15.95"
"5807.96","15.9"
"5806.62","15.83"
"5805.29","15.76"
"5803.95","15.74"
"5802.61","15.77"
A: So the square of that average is 1.06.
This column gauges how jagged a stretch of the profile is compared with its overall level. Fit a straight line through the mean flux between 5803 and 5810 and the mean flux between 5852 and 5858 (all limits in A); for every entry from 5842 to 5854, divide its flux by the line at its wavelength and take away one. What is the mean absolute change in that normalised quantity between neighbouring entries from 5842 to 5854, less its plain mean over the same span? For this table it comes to -0.010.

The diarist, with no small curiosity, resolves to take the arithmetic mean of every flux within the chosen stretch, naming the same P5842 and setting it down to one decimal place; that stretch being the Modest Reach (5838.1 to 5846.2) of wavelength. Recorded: 16.0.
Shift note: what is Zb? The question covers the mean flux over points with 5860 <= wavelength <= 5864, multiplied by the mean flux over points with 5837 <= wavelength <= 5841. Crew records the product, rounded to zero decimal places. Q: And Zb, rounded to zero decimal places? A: 239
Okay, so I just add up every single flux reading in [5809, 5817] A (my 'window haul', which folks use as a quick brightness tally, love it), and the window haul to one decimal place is 95.8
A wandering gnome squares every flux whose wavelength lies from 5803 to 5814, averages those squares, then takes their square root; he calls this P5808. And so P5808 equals 15.9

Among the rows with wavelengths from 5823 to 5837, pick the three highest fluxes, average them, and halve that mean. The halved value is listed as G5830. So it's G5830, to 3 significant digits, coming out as 8.01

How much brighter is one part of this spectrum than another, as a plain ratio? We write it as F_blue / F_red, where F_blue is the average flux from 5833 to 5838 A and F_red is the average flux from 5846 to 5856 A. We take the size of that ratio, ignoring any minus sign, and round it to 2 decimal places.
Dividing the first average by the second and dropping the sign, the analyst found 1.03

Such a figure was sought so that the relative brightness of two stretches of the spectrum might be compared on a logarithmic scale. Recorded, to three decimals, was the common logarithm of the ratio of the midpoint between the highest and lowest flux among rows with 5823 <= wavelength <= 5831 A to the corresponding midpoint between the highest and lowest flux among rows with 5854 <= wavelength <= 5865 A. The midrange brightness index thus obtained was 0.025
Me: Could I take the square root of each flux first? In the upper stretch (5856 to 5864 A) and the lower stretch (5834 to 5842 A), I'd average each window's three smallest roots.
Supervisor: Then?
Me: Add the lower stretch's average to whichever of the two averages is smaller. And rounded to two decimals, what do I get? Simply 7.84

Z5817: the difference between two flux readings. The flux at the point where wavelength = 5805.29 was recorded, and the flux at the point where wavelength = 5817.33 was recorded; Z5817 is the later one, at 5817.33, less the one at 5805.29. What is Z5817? 0.2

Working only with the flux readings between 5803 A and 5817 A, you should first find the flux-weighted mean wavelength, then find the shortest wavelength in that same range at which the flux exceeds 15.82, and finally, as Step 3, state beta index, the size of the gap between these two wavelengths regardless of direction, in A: 3.4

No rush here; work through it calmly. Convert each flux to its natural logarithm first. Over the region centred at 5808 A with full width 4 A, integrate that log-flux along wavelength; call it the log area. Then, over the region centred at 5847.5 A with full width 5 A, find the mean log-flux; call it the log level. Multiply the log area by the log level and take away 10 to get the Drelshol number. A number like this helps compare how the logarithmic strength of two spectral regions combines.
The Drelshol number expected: 20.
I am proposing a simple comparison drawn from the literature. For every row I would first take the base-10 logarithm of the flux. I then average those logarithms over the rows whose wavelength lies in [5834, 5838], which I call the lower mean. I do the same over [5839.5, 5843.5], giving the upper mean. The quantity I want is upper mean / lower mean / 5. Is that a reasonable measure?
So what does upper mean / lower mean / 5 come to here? 0.201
